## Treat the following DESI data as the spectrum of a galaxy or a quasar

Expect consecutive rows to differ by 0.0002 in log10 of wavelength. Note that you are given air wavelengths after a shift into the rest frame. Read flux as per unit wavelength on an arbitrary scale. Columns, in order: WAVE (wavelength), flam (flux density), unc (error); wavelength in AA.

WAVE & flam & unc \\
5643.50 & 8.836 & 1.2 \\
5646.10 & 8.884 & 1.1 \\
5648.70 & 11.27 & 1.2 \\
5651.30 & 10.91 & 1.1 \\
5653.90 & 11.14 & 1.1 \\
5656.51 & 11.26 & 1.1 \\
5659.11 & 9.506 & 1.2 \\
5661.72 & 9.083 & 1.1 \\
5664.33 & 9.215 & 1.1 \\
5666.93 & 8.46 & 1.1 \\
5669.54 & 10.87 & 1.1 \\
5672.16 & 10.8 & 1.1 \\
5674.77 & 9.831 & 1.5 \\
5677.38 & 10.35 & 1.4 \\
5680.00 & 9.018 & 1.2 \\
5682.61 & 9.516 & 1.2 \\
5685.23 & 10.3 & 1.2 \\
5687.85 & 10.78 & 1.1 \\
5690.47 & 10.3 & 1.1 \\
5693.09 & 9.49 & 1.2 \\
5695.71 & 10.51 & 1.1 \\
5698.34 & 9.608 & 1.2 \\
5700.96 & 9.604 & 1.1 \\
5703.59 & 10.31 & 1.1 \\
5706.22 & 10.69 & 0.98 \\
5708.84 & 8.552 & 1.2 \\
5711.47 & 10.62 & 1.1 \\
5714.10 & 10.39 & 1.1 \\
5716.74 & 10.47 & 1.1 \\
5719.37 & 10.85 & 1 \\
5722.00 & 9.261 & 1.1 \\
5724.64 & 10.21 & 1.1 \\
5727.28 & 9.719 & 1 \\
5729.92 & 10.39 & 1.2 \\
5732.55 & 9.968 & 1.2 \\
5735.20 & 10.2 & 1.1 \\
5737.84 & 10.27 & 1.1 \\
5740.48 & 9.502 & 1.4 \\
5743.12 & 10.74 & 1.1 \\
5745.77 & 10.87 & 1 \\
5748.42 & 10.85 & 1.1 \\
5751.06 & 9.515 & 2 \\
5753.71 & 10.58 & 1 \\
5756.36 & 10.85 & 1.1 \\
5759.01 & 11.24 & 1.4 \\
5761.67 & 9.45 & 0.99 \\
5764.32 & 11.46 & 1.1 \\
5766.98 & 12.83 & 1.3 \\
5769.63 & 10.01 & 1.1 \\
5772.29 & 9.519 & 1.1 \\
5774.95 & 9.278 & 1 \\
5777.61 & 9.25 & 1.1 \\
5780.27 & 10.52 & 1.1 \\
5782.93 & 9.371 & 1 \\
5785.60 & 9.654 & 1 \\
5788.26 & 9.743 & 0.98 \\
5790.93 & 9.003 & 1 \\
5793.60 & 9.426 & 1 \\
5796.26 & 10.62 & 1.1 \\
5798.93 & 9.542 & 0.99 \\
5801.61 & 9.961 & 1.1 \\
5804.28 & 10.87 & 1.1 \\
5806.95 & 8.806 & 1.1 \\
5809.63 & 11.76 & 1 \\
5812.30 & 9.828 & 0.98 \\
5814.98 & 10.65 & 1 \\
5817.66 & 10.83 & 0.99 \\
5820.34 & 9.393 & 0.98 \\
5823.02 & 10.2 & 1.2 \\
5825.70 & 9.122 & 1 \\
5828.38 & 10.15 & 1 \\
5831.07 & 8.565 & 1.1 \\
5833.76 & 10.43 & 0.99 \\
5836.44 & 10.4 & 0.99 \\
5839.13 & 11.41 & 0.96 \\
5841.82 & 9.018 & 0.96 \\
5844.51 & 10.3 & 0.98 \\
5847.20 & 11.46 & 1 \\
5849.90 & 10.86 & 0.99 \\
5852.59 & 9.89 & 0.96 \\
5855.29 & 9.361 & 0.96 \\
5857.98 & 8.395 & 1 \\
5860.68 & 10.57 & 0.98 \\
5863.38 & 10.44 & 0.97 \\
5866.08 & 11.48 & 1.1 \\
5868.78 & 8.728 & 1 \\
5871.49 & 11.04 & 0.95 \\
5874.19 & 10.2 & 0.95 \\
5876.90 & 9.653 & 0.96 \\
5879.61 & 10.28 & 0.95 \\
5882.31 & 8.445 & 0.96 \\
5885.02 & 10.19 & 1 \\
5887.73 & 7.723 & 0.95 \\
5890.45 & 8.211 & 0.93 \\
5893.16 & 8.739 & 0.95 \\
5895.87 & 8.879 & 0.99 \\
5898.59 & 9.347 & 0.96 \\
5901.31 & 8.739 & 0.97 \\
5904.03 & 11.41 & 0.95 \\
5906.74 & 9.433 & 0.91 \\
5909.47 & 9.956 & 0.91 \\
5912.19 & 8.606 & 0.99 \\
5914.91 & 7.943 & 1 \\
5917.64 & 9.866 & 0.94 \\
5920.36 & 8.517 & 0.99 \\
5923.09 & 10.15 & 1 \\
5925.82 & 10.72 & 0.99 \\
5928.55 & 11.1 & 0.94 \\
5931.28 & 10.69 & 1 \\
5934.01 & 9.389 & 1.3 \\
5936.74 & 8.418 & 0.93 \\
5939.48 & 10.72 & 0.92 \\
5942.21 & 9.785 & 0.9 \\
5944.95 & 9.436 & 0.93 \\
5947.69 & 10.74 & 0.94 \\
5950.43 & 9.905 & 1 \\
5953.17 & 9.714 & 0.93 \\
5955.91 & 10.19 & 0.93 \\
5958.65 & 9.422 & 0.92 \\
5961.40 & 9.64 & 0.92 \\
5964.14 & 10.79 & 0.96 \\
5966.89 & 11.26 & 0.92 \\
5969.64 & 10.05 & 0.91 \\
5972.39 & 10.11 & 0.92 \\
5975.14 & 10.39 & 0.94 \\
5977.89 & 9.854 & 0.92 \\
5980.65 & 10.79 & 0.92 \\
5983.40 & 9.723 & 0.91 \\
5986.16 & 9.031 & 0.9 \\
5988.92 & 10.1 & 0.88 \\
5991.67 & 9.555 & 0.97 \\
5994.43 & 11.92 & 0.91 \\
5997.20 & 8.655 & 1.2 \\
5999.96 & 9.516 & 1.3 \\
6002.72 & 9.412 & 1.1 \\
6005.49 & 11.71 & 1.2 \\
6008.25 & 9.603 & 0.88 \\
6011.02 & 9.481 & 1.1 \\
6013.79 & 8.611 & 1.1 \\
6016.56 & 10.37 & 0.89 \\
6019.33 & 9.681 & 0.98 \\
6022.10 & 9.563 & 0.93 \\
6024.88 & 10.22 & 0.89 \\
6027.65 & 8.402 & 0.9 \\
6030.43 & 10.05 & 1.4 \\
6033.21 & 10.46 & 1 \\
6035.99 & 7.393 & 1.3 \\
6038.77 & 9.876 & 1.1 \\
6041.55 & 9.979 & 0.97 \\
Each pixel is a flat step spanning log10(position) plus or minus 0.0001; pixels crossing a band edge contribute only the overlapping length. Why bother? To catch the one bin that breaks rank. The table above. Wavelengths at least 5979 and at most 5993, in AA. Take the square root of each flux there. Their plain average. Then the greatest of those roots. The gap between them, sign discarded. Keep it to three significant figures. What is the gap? 0.149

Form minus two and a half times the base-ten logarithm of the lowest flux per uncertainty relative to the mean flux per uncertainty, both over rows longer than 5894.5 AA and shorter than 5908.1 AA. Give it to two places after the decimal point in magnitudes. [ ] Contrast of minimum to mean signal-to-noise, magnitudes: 0.12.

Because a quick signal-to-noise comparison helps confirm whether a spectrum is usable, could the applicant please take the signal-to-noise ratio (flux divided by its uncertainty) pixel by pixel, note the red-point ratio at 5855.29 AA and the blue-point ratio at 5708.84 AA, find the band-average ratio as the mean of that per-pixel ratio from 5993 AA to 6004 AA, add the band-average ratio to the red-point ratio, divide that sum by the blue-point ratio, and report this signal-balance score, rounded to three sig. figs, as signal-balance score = 2.64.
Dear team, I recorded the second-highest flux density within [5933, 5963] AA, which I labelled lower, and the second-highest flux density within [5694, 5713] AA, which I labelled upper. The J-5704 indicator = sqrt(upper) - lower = -7.46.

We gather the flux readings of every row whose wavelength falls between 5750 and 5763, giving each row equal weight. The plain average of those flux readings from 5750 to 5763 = 10.3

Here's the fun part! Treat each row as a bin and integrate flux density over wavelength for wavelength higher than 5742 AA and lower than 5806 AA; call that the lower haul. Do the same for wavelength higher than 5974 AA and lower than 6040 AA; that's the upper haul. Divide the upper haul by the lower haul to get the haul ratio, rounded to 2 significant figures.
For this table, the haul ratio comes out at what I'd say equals 0.99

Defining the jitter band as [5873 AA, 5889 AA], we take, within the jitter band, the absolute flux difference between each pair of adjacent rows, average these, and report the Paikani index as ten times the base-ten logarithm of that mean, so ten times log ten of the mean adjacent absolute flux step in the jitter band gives 1.6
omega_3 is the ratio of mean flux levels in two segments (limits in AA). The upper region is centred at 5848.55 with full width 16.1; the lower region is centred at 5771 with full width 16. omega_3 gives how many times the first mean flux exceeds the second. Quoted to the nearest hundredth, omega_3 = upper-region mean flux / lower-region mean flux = 0.98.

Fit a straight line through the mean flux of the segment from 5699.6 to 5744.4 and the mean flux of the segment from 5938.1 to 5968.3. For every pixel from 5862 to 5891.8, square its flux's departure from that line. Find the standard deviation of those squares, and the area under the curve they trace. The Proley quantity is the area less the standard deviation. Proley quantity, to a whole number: 45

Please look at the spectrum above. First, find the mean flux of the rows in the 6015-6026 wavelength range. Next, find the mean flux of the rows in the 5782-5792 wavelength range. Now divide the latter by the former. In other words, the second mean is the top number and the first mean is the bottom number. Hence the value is 0.95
